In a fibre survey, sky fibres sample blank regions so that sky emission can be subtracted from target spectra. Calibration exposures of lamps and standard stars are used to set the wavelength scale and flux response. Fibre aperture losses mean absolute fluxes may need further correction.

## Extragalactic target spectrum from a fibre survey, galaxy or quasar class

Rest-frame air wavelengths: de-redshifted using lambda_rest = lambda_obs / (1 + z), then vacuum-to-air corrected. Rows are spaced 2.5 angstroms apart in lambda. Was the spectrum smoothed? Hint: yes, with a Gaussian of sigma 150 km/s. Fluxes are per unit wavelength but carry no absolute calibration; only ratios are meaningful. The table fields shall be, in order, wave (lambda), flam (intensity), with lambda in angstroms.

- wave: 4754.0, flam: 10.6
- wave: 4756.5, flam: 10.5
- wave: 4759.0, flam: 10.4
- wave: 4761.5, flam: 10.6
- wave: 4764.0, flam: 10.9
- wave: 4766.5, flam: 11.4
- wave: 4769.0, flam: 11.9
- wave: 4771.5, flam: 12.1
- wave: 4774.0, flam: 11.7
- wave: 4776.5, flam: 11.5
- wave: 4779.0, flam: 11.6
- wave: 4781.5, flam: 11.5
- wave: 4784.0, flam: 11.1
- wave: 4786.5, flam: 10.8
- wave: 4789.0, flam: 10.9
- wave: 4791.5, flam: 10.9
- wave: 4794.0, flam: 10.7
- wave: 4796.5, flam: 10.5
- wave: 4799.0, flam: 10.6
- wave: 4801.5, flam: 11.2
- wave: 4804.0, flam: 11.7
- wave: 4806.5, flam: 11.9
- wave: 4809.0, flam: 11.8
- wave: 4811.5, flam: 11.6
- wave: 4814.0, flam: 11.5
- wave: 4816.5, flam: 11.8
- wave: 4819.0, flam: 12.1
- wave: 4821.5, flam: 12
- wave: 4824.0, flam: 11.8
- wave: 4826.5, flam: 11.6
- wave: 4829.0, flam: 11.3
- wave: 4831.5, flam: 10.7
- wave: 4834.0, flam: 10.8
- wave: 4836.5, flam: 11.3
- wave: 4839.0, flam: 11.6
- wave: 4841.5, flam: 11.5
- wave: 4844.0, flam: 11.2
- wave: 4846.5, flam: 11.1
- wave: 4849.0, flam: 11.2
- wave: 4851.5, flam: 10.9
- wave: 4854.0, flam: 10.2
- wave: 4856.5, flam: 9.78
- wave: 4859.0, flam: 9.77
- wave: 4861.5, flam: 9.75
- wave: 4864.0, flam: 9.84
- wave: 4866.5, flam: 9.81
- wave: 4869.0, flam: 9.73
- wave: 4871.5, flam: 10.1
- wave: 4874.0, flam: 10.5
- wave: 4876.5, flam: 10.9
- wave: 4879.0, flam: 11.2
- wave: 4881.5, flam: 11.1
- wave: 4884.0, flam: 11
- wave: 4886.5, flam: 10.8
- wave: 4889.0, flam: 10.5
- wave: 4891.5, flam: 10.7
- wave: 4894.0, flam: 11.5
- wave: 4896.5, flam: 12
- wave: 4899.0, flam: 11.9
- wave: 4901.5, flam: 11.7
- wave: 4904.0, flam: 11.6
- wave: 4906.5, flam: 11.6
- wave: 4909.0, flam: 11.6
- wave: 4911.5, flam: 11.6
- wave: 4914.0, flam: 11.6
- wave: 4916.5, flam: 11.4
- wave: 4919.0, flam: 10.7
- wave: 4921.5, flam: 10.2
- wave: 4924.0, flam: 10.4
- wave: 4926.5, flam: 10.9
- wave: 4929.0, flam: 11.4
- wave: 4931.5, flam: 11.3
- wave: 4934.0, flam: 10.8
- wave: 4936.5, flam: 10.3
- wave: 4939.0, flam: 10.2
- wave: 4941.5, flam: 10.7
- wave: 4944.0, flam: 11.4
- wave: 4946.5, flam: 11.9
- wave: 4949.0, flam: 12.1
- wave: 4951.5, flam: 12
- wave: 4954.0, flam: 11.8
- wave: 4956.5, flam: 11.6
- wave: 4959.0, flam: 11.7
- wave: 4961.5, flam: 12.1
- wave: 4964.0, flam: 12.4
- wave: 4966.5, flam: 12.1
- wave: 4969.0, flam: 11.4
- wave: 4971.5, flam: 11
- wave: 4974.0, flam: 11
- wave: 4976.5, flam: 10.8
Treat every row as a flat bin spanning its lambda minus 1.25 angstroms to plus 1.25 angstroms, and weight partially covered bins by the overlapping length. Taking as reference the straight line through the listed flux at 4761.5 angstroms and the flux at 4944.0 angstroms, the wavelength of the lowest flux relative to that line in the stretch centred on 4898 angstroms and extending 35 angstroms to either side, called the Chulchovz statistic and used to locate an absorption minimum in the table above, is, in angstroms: 4869.0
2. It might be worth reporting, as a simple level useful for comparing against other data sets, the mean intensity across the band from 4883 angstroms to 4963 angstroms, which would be 11.3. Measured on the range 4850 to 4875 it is 10.0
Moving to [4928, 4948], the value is 11.0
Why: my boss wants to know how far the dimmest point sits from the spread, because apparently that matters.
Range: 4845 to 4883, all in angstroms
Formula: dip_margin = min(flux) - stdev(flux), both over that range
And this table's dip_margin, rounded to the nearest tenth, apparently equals 9.1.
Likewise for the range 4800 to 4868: 9.0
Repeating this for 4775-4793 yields 10.5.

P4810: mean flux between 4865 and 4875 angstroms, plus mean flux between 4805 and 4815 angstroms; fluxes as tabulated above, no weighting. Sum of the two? 21.7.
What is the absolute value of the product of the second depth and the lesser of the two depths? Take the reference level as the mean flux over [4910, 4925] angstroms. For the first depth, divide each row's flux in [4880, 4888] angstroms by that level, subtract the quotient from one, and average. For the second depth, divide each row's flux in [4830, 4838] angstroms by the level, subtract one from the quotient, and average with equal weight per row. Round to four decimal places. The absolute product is 0.0000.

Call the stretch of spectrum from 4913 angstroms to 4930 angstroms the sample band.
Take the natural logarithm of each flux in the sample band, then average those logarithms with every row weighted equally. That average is 2.39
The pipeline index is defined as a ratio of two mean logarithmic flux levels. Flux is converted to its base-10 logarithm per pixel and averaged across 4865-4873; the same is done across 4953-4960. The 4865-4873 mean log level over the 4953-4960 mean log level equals 0.93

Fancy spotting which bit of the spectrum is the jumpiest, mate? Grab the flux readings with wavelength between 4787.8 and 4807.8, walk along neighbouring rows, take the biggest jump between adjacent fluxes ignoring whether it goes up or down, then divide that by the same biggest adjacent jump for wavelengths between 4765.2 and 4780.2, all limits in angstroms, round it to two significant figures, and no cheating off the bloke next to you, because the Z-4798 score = 1.2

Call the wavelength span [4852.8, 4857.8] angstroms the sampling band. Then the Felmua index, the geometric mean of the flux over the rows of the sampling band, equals 10.0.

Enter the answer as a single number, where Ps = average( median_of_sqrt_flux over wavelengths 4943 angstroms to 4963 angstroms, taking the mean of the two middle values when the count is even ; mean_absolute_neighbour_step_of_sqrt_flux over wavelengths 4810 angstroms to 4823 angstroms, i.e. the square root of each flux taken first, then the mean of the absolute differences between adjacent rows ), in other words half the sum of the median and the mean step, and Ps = 1.74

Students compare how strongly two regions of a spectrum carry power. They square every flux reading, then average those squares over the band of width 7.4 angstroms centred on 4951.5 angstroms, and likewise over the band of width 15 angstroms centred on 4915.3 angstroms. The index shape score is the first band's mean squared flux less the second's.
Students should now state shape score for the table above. 18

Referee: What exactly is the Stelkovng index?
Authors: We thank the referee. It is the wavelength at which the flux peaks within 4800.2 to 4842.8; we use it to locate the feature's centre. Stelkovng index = 4819.0 angstroms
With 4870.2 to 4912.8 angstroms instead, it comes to 4896.5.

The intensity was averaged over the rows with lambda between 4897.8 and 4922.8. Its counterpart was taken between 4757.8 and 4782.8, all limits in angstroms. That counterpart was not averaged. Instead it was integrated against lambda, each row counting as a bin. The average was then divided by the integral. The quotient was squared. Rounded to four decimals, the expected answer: 0.0016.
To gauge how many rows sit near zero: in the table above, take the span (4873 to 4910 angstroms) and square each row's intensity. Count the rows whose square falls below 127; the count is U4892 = 8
